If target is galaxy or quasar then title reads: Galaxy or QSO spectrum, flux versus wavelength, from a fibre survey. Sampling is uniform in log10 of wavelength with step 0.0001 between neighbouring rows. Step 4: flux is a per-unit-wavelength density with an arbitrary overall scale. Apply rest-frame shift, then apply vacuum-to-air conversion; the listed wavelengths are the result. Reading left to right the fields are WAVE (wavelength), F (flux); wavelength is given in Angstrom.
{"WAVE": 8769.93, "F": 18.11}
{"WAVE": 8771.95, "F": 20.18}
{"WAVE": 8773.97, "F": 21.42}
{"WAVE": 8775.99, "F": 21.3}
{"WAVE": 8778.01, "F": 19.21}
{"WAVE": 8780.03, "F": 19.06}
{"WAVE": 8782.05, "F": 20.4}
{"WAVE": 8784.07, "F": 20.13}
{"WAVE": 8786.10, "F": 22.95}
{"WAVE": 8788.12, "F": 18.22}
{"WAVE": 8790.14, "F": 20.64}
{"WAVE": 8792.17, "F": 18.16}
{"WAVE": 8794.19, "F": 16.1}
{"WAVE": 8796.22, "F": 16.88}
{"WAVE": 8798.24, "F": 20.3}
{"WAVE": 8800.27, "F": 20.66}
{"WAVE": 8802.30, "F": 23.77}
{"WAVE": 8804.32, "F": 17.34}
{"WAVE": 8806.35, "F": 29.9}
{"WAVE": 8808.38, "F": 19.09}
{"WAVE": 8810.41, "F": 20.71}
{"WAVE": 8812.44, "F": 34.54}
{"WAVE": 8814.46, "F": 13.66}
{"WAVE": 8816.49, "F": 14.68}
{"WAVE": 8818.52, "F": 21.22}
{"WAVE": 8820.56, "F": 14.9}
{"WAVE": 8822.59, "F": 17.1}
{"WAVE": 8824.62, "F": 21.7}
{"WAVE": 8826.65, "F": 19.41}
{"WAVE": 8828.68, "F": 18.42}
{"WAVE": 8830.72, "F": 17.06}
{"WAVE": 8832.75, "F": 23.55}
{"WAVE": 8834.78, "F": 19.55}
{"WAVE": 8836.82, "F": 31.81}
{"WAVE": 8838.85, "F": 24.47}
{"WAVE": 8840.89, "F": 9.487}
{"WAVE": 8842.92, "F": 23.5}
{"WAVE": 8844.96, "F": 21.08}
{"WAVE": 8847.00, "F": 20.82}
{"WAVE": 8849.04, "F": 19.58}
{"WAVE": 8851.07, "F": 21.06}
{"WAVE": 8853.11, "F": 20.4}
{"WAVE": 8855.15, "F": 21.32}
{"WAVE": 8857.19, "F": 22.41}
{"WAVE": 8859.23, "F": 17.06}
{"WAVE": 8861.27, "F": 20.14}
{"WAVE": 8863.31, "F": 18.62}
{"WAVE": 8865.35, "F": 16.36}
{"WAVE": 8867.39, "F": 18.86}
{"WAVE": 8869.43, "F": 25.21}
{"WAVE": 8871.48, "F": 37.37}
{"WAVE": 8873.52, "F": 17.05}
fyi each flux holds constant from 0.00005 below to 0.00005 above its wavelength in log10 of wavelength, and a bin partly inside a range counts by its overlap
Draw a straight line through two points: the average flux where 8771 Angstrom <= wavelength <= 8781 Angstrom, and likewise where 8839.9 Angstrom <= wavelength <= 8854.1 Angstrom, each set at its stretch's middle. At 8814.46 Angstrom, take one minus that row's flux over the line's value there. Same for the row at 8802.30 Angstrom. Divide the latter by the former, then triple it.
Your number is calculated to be -2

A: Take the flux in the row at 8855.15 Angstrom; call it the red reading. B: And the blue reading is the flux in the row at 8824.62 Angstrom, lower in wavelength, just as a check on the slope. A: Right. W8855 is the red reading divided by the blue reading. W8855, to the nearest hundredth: 0.98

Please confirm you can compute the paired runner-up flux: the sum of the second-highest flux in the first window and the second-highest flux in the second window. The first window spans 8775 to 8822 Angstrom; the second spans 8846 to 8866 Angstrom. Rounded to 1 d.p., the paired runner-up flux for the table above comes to 51.2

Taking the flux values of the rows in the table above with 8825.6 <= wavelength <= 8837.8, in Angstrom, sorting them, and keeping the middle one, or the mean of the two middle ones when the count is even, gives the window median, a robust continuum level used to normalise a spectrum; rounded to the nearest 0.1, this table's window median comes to 19.5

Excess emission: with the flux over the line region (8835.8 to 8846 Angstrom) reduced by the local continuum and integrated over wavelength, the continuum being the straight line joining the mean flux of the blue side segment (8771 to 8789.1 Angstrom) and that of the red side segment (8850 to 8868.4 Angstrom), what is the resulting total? 24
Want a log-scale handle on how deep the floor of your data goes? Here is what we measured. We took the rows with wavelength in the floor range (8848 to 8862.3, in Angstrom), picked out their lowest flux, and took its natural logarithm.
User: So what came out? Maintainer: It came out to 2.84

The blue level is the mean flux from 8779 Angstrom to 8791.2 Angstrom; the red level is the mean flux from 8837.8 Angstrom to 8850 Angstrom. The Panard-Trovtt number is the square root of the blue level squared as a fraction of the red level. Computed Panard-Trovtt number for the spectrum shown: 4.5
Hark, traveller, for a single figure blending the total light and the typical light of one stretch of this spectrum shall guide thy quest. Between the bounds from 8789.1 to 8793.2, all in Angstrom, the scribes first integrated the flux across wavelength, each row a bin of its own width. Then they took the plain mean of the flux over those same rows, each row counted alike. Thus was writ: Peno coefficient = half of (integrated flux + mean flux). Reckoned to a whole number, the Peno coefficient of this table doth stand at 49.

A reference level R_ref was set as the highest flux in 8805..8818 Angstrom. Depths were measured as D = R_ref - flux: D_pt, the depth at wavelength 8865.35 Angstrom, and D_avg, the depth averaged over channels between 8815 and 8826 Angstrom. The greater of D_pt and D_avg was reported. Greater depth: 18.2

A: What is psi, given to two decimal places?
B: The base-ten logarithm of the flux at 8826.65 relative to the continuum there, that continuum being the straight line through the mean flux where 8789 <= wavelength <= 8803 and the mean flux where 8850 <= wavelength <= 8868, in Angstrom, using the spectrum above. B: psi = 0.00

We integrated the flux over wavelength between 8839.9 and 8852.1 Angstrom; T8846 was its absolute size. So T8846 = 235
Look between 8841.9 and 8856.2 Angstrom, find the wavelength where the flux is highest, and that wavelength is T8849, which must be 8842.92 Angstrom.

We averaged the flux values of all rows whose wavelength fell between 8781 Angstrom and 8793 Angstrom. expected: 20.1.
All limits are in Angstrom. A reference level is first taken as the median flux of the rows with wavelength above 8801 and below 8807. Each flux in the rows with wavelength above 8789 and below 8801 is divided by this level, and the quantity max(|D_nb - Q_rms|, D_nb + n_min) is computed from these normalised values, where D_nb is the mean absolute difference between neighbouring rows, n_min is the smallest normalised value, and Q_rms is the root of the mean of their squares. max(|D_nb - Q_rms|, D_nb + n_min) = 0.75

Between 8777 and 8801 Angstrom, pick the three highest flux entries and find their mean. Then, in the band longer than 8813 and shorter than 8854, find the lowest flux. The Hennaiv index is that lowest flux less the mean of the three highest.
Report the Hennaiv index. -11.9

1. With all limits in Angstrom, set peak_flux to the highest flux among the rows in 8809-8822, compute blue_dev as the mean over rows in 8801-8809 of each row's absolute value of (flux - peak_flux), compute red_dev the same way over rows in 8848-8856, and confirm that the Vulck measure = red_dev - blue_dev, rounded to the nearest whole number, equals 2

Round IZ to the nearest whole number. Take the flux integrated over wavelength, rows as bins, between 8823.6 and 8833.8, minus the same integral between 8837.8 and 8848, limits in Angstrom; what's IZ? 1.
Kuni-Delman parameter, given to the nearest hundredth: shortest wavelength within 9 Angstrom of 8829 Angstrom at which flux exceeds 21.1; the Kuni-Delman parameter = 8824.62 Angstrom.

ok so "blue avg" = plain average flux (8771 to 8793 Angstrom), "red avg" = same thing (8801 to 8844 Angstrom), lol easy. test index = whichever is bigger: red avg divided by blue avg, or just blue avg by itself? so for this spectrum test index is 20.2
